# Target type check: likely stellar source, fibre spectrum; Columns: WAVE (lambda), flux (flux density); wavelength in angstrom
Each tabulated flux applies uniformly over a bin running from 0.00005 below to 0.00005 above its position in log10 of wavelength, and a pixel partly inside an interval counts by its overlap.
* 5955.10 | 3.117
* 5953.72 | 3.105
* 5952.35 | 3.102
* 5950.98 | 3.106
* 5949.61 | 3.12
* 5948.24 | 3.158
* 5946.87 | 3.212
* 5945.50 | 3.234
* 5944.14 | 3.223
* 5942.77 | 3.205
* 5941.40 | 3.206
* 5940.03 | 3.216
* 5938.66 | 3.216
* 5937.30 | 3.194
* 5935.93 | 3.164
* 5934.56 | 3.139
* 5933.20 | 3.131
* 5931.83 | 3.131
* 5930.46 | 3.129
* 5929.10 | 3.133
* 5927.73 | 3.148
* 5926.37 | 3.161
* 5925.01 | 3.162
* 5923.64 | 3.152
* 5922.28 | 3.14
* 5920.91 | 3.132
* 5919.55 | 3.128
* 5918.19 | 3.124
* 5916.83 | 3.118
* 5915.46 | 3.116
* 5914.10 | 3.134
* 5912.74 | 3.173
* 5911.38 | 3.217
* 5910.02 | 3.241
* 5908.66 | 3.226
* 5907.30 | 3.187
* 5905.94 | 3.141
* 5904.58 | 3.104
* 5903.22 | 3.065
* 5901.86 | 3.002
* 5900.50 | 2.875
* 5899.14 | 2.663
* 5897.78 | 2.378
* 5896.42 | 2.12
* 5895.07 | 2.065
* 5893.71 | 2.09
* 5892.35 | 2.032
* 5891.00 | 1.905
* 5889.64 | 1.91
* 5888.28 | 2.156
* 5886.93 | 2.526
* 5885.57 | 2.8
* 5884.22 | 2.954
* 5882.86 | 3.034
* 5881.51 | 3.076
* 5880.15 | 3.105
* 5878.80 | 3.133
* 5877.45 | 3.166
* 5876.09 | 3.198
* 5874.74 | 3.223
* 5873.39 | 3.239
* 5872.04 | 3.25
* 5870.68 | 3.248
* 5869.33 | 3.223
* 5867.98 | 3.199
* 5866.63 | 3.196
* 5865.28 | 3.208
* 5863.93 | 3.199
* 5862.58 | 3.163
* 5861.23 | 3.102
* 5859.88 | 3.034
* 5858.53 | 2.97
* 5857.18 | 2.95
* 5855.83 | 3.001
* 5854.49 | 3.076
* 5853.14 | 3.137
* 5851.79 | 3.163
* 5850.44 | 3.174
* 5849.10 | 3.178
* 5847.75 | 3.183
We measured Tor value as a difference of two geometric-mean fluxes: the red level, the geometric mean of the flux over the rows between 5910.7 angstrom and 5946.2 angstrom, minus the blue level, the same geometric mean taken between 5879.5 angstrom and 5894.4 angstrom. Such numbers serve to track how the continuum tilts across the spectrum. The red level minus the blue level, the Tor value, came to 0.7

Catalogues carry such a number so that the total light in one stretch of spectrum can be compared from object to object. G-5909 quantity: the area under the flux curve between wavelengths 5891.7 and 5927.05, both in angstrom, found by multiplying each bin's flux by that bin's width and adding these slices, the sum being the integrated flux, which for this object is 103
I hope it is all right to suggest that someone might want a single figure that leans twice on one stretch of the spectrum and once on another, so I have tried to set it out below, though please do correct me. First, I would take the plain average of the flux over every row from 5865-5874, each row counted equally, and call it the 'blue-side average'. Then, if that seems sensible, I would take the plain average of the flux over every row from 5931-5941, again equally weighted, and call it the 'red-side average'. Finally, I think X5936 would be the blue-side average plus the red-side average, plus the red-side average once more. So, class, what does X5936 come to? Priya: 9.6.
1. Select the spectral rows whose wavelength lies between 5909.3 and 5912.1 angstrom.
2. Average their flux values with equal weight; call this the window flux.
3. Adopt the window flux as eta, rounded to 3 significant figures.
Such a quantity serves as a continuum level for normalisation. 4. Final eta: 3.23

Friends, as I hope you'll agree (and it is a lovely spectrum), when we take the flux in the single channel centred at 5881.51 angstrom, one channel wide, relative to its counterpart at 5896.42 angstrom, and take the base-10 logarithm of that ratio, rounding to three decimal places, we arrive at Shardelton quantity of 0.162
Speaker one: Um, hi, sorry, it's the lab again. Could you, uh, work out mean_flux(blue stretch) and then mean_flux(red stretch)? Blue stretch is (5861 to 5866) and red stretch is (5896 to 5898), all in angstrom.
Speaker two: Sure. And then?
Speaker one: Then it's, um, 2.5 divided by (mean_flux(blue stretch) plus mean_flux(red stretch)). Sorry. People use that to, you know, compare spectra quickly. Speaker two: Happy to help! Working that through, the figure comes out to 0.462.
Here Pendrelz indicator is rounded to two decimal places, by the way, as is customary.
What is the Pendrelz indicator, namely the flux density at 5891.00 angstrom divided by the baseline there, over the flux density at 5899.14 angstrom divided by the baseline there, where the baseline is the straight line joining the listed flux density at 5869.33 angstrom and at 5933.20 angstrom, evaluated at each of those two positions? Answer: 0.71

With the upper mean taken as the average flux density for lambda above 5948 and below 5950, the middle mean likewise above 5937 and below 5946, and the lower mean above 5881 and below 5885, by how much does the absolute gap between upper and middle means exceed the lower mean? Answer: -2.9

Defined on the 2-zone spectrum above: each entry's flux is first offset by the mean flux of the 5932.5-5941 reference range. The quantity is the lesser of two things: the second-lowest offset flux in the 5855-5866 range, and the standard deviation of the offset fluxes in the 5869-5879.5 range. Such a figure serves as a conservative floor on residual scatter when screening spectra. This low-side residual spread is -0.21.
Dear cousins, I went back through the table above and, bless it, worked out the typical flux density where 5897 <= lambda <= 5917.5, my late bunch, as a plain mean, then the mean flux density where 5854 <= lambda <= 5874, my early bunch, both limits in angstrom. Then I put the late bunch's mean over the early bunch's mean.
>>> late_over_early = 1.0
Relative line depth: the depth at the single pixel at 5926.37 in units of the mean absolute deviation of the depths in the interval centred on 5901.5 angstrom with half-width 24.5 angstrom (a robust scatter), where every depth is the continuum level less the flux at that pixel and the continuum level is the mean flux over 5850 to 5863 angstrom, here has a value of -0.2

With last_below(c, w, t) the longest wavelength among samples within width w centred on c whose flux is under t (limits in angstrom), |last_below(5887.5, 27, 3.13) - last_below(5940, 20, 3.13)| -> 49.1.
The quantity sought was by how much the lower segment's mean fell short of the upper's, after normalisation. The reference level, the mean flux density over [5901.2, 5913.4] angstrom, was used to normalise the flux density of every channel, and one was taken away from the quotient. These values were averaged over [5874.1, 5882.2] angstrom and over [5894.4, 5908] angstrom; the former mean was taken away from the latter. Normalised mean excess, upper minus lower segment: -0.12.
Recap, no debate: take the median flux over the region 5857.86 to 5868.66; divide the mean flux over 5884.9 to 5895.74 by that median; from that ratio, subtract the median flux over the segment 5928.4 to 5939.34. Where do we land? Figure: -2.45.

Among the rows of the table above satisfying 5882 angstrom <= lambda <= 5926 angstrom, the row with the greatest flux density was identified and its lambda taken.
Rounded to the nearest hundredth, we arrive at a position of 5910.02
